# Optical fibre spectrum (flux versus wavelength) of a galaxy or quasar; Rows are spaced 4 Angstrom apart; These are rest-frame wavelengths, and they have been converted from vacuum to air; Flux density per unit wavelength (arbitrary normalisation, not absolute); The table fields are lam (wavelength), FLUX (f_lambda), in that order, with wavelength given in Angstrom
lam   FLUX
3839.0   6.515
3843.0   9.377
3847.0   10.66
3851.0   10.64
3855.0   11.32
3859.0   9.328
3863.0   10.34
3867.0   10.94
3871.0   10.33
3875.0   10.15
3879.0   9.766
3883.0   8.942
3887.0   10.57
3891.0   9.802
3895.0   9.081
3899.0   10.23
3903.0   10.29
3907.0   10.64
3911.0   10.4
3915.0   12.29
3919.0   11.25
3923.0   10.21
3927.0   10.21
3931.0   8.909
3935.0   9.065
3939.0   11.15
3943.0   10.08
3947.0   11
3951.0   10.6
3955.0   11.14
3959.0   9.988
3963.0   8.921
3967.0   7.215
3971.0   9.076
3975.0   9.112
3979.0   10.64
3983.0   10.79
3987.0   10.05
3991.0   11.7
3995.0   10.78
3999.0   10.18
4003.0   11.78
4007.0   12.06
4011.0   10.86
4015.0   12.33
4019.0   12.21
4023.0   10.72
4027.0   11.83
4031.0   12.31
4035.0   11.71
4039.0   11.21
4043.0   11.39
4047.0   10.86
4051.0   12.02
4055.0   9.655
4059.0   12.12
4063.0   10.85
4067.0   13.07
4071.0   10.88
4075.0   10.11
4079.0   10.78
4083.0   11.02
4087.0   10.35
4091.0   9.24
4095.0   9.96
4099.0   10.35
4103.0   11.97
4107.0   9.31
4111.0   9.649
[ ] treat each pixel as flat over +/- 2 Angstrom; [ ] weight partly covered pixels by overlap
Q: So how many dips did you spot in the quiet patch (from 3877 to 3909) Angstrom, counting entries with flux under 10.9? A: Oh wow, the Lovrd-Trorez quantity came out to 8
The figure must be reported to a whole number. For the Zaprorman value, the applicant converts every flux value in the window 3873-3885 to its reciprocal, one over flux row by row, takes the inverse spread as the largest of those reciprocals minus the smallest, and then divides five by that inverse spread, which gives 376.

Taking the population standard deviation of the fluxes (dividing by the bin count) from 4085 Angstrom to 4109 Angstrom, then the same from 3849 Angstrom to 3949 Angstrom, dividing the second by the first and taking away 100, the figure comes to -99.1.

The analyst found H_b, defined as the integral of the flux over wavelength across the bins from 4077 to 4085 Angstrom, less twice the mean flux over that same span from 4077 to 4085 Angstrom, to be 65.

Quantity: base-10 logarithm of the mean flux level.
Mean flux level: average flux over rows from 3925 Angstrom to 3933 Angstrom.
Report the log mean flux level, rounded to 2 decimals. 0.98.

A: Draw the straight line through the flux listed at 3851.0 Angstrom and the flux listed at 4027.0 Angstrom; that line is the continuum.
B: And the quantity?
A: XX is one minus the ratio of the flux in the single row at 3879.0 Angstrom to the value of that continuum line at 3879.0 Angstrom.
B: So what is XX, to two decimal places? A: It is 0.10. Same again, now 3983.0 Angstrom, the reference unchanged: 0.06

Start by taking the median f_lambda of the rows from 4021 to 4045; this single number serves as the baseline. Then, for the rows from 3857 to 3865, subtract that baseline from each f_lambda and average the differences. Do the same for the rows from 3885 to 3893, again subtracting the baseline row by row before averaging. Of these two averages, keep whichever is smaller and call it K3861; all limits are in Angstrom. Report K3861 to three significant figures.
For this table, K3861 -1.72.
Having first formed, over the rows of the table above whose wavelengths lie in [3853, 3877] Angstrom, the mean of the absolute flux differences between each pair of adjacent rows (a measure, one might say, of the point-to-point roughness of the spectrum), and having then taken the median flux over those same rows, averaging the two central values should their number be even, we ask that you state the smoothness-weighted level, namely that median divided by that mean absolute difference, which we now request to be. 12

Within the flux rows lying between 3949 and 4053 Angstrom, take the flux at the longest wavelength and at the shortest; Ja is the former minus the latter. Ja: 1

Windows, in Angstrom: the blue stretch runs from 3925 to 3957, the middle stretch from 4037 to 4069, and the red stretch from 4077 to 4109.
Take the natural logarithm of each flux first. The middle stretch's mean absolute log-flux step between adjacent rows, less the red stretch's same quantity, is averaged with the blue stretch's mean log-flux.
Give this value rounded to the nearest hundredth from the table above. 1.18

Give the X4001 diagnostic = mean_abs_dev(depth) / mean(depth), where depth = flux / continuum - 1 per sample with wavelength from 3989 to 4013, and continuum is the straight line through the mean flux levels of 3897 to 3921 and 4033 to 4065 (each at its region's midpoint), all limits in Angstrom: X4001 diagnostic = 4.8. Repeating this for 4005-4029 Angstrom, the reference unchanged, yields 1.1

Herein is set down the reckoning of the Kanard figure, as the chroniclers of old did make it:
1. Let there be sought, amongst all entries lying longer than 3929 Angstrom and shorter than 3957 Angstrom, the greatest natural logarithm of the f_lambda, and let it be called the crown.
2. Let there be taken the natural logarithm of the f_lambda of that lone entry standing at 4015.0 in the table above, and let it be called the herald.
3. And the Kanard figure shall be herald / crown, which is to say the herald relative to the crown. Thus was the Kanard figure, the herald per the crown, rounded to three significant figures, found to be 1.04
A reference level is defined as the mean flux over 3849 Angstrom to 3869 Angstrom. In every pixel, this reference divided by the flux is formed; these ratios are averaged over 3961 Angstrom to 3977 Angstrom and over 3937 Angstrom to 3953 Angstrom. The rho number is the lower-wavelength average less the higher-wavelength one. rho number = -0.25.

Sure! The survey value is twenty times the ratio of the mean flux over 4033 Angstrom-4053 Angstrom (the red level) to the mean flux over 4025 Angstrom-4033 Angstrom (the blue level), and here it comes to 19.0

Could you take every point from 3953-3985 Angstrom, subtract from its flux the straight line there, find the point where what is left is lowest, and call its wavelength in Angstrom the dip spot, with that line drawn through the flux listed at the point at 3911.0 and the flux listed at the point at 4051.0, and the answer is 3967.0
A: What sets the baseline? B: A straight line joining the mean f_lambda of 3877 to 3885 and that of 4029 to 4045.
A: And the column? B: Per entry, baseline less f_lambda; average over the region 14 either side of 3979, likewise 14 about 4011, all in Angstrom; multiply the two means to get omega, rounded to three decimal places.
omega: -0.177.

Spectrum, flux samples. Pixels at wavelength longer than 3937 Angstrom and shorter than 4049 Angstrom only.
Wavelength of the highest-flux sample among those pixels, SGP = 4015.0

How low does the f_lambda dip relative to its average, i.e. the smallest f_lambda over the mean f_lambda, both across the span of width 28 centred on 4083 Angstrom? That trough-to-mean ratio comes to 0.89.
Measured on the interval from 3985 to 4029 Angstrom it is 0.89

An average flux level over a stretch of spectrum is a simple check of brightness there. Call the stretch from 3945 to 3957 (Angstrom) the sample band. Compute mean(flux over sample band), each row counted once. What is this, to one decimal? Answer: 10.9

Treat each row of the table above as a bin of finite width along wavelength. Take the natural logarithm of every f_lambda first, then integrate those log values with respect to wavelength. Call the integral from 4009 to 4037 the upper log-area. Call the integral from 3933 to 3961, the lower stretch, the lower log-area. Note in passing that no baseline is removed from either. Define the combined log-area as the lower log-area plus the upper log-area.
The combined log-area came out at 134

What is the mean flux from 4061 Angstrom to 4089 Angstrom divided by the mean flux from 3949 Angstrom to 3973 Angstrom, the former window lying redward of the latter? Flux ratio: 1.160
